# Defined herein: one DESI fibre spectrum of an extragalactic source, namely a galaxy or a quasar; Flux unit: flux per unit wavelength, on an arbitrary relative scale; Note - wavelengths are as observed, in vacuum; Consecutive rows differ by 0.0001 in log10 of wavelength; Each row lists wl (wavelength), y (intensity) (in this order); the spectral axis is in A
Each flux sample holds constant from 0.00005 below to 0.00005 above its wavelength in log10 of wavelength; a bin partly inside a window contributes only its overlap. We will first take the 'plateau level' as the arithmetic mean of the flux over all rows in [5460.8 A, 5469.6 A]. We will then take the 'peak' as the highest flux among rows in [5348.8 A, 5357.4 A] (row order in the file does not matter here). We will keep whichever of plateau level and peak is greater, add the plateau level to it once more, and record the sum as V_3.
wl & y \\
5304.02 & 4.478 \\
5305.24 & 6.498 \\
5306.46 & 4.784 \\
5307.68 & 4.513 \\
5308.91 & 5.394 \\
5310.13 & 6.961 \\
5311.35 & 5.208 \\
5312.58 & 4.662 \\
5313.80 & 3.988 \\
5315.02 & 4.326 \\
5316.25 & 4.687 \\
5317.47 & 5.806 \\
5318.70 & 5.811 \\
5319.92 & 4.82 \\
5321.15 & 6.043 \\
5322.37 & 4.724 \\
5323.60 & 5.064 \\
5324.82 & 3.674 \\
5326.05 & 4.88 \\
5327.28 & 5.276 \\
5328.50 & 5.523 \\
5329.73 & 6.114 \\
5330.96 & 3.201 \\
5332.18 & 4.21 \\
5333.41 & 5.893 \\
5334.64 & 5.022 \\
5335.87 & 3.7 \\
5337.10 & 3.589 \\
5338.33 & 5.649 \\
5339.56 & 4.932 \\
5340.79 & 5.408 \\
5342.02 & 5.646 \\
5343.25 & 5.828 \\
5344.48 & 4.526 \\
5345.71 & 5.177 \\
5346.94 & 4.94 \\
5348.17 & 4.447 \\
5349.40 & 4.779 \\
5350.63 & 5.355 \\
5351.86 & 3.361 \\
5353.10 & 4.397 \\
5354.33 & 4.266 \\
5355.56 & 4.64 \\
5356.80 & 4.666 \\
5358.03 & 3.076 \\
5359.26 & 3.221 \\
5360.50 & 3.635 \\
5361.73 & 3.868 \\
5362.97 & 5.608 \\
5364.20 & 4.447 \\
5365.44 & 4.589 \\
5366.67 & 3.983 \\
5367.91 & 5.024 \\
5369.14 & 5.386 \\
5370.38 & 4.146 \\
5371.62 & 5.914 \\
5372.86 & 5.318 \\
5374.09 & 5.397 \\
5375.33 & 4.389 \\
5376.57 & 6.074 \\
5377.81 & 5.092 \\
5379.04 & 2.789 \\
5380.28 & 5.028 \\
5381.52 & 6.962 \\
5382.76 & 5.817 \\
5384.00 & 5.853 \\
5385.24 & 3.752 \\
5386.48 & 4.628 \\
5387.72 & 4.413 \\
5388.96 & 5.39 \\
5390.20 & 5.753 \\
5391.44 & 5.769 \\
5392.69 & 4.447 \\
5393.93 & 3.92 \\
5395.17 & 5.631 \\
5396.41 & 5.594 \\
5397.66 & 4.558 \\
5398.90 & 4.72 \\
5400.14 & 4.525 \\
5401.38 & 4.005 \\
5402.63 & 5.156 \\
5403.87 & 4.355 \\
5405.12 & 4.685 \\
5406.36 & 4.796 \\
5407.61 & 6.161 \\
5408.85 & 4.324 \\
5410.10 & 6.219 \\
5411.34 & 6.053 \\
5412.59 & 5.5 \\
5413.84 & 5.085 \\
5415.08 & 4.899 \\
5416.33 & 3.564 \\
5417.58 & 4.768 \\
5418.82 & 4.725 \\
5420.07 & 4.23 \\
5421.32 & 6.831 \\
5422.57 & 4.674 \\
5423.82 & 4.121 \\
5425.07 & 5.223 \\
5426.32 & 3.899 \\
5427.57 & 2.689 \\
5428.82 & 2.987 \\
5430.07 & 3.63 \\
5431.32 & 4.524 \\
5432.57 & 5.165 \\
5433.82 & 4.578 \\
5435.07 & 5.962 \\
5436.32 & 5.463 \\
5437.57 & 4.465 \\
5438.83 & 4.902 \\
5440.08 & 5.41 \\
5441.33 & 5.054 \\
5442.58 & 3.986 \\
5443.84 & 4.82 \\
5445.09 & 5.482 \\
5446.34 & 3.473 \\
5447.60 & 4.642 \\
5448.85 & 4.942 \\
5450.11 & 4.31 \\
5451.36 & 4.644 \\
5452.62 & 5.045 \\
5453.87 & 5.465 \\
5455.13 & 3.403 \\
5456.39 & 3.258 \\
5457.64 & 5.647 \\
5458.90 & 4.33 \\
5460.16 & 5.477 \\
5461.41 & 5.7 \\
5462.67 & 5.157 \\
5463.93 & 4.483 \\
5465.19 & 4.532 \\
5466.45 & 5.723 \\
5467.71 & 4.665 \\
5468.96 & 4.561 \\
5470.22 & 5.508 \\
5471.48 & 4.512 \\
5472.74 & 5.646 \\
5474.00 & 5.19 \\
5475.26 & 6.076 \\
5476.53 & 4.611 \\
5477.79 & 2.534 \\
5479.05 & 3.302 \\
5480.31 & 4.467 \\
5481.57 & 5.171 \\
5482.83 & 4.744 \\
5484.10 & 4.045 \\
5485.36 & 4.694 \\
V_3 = 10.3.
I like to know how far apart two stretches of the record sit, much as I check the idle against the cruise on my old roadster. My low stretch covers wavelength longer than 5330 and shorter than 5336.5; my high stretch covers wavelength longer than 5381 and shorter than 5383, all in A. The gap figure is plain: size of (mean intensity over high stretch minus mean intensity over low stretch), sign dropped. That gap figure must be 2.0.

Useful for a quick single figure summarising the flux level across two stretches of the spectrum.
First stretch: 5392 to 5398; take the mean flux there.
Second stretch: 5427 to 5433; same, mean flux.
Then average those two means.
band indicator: 4.3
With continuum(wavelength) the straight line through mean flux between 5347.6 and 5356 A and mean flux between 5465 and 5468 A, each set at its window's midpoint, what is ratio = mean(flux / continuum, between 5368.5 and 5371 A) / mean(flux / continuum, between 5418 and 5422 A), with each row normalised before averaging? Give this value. 1.0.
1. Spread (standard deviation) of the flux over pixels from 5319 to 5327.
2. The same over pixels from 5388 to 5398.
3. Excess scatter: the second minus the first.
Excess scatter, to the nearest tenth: 0.0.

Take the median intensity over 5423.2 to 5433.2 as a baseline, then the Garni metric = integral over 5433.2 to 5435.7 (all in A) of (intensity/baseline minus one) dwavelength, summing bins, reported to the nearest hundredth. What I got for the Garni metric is 0.79 A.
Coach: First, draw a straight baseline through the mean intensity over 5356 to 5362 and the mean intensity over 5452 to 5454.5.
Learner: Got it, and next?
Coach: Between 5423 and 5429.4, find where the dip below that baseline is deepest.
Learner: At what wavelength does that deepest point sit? 5427.57 A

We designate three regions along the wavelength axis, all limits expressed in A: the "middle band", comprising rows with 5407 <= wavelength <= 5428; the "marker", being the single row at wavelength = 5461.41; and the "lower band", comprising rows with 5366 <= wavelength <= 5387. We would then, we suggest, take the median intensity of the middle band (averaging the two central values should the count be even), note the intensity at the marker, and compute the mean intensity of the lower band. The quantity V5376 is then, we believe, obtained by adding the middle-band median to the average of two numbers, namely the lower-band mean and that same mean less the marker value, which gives 6.95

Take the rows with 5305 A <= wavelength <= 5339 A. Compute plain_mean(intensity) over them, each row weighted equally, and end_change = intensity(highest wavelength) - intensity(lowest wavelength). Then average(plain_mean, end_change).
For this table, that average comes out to 2.1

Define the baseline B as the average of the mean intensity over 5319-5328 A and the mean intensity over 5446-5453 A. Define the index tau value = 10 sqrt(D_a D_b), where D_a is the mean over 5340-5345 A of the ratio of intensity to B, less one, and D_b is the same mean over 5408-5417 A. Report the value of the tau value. 1.0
